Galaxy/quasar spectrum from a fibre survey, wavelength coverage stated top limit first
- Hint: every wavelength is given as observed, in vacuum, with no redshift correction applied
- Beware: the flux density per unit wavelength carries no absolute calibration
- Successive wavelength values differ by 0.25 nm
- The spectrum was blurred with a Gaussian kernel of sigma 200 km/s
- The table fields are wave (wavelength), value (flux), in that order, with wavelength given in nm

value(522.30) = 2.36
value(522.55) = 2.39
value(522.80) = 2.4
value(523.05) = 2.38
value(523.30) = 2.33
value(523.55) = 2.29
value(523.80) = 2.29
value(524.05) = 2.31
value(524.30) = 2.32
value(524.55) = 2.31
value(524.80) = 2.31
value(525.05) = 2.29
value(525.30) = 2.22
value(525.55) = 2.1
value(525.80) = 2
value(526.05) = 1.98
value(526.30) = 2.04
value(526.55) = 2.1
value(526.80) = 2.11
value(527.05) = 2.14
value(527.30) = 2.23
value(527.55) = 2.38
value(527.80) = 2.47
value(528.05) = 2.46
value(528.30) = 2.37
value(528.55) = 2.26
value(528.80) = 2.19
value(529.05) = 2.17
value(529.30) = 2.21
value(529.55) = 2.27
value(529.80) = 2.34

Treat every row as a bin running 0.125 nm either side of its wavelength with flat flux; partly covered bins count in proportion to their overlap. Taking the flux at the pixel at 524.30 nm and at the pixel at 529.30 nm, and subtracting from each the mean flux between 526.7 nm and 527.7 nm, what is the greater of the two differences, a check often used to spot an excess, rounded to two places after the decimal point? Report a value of 0.10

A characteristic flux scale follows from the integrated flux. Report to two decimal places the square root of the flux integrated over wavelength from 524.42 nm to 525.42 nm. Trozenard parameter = 1.51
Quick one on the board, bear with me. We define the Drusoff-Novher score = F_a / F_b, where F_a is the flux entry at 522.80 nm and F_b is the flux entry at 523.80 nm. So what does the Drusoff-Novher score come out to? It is 1.05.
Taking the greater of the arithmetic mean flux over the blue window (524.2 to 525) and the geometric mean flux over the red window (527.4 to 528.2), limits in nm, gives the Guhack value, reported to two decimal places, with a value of 2.44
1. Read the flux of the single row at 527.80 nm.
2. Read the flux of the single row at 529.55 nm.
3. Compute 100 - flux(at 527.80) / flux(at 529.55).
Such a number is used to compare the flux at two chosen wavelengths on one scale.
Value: 98.9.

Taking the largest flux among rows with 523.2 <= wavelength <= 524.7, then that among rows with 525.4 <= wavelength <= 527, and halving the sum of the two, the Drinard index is 2.22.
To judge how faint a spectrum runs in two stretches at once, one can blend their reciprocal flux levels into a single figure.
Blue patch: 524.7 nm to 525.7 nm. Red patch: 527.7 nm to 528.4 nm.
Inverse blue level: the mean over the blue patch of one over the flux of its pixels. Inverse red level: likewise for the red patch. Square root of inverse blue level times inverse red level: 0.430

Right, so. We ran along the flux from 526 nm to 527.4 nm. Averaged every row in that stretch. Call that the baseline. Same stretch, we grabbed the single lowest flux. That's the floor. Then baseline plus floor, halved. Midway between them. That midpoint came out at 2.04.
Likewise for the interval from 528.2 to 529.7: 2.21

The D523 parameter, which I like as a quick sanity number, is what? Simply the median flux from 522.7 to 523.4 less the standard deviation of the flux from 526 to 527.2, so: 2.32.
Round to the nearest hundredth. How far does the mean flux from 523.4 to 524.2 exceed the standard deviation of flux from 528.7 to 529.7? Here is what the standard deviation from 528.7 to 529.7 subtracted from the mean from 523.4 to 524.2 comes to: 2.26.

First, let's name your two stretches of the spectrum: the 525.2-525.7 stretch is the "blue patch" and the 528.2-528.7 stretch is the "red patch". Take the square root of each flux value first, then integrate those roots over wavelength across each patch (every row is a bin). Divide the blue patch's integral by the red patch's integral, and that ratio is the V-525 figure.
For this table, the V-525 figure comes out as 1.0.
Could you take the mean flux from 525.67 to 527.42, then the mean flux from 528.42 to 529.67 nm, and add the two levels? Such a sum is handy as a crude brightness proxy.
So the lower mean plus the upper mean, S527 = 4.31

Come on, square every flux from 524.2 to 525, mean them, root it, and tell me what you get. 2.31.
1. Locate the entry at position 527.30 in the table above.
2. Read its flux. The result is 2.23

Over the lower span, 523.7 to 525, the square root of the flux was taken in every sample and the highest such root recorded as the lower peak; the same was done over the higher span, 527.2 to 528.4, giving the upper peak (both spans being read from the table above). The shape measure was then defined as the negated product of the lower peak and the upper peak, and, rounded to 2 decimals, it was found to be -2.39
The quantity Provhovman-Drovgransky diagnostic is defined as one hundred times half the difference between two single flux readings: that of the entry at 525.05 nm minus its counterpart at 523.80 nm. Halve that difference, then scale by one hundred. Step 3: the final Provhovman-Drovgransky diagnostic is 0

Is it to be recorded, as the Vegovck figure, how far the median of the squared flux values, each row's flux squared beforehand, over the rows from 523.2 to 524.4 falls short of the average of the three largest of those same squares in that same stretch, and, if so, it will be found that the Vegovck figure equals 0.05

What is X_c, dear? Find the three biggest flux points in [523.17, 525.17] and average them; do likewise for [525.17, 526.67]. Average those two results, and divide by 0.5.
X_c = 4.46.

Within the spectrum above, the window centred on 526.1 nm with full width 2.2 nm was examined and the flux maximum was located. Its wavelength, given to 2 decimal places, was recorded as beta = 525.05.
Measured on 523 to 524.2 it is 523.05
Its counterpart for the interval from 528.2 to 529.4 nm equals 528.30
